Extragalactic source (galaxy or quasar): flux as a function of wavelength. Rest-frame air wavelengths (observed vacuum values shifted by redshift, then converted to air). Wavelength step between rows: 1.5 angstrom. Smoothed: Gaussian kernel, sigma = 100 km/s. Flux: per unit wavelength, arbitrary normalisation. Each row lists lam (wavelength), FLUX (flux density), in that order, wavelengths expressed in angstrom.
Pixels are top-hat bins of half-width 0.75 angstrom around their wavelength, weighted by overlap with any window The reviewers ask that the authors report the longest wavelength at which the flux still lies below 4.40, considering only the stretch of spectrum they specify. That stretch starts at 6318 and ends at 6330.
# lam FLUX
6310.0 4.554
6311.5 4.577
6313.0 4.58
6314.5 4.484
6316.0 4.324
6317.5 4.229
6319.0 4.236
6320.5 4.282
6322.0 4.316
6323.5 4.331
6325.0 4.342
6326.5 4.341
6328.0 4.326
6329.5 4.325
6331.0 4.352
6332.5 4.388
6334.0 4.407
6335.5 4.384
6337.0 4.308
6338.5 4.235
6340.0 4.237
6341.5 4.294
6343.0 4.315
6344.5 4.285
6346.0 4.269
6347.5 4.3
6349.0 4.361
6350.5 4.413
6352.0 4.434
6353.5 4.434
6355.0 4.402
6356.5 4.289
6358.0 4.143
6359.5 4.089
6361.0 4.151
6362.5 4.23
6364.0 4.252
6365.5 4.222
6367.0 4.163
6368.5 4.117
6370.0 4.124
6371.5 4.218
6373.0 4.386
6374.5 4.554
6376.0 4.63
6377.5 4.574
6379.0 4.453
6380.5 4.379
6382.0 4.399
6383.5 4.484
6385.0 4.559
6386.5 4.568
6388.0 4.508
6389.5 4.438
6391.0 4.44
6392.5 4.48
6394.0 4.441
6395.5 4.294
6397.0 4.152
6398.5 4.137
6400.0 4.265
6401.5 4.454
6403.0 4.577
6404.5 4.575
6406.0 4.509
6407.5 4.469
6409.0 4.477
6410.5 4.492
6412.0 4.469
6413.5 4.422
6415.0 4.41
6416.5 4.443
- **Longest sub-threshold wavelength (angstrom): 6329.5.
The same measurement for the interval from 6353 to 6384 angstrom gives 6382.0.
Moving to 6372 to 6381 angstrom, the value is 6380.5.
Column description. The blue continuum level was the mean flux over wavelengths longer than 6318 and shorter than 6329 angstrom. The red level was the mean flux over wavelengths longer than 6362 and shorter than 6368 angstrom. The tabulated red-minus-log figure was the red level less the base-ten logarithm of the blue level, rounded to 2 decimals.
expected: 3.58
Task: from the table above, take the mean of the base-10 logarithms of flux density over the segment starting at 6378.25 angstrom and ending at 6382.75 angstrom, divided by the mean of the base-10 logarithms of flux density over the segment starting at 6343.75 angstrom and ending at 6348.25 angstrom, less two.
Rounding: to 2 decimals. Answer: -0.98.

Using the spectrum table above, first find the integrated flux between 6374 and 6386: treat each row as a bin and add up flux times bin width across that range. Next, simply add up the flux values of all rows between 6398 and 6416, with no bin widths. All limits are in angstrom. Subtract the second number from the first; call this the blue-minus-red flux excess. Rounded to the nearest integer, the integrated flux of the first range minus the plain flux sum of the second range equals 1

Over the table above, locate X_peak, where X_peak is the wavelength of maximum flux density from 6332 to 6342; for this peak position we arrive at 6334.0 angstrom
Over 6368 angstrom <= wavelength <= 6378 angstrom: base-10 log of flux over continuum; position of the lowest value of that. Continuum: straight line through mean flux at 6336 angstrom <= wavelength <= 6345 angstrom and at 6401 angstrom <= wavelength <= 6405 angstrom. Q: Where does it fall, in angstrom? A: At 6368.5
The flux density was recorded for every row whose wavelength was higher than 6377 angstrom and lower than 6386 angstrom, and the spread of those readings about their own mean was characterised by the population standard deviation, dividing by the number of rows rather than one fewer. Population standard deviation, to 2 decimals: 0.07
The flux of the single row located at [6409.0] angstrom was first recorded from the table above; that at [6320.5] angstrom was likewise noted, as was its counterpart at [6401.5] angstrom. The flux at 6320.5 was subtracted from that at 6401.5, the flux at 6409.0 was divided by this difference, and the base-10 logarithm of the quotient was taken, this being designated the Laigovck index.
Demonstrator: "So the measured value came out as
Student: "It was 1.4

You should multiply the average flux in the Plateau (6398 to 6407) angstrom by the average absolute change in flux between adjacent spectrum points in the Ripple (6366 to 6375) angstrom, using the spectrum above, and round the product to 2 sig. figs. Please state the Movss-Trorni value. 0.43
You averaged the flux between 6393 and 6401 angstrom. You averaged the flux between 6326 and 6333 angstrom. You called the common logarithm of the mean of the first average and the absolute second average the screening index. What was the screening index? 0.634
